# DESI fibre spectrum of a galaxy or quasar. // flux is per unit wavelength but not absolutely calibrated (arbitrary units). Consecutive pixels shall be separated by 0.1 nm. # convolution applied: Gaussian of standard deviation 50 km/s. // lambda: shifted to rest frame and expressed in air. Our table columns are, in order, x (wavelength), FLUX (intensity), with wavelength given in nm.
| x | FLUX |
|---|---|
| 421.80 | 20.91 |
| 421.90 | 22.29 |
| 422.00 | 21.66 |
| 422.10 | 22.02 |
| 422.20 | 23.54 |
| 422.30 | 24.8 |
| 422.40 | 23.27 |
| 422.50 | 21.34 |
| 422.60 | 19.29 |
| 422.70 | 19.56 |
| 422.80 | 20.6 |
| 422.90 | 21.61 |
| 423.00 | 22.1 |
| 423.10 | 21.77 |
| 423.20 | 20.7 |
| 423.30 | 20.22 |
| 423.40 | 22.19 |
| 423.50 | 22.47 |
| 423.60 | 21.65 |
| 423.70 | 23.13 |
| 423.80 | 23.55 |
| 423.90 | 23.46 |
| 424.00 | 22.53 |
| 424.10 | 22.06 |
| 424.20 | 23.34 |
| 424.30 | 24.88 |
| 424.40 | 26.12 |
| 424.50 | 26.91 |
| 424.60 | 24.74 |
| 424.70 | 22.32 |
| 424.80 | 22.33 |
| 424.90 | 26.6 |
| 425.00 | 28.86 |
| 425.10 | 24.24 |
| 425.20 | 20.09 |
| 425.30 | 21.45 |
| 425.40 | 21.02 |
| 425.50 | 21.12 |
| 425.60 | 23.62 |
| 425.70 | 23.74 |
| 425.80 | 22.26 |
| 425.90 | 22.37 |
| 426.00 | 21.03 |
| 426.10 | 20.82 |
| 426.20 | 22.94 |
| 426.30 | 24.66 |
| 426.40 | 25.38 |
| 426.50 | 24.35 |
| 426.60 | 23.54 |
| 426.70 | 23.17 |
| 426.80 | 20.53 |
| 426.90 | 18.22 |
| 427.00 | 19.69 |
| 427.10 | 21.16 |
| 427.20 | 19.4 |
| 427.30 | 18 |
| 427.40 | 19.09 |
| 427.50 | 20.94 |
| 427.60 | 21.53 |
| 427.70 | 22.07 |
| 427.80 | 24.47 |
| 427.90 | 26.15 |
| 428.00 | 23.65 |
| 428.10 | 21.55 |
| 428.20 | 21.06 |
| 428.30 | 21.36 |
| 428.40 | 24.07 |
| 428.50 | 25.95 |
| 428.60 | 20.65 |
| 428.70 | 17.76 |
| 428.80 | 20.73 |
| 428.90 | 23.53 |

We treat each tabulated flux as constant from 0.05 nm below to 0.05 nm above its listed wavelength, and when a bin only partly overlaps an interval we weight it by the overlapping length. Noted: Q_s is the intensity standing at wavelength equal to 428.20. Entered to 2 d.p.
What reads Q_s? 21.06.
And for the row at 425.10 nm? 24.24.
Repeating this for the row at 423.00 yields 22.10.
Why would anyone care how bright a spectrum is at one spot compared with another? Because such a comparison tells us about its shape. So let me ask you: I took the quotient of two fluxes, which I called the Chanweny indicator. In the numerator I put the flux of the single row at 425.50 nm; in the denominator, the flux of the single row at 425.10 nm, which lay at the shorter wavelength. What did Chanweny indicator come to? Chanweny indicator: 0.87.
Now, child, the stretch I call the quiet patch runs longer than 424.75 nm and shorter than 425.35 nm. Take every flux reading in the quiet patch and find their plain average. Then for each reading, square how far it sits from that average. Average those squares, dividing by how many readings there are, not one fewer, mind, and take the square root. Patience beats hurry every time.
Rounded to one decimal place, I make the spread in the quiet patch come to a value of 3.0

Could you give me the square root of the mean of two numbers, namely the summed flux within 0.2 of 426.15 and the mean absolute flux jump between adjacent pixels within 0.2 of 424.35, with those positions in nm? 6.73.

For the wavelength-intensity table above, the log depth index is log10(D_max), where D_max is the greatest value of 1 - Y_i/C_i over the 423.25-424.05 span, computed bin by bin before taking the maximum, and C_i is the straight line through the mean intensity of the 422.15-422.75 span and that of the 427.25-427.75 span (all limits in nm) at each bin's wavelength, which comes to -1.2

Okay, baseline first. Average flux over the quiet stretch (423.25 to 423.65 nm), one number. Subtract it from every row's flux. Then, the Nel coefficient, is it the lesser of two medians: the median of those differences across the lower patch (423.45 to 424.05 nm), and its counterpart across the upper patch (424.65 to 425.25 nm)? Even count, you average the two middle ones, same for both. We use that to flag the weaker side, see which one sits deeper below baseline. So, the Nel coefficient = 1.2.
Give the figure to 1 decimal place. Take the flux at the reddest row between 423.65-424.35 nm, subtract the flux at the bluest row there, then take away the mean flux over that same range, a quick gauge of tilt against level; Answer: -21.5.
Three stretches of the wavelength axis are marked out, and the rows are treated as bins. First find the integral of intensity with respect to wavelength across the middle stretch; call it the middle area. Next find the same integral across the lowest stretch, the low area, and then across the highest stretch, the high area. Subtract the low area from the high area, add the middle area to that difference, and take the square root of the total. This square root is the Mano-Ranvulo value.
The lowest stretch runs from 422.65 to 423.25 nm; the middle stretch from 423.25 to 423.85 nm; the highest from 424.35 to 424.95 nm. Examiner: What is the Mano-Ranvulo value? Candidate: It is 3.95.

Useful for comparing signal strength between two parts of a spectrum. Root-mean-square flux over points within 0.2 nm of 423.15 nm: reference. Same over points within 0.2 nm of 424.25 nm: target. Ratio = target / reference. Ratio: 1.14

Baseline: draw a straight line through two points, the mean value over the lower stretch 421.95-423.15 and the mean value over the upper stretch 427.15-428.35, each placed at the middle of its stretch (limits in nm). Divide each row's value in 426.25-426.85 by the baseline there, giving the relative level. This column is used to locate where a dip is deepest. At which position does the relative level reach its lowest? 426.80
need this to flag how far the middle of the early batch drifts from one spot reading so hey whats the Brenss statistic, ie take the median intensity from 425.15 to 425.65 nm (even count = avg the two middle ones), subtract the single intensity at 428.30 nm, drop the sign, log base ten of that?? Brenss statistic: -0.62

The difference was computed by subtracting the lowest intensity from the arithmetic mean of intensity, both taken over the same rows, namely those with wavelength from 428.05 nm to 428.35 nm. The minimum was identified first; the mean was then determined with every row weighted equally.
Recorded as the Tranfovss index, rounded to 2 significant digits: 0.26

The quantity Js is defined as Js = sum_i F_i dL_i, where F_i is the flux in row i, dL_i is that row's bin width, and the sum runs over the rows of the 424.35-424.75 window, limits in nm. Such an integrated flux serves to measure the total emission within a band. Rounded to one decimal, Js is 10.0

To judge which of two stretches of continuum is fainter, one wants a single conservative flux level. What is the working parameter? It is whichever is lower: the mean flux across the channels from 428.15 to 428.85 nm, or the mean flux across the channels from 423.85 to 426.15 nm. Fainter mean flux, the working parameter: 21.7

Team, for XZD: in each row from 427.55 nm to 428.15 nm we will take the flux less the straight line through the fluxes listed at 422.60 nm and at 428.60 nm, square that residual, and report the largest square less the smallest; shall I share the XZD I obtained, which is 31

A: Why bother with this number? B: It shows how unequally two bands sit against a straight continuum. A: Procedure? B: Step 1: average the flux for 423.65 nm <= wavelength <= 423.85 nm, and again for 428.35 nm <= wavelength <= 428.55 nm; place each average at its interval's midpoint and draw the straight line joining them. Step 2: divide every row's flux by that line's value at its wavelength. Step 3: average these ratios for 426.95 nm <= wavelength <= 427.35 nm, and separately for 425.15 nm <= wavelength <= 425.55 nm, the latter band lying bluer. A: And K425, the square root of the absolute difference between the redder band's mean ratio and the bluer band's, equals 0.28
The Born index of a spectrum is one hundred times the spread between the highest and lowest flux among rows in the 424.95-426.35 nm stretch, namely 877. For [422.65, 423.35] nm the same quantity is 254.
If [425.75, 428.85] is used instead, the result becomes 839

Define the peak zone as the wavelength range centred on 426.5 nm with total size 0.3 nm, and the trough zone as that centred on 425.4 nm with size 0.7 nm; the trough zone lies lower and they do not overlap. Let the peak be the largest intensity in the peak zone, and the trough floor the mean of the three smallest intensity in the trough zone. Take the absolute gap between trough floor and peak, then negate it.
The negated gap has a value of -4.6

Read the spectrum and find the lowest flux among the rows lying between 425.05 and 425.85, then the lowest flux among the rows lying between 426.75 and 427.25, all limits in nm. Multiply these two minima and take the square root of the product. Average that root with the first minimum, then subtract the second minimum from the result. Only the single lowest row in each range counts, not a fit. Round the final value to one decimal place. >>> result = 1.4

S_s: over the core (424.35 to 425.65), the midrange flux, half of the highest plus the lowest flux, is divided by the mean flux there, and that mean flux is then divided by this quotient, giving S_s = 23.1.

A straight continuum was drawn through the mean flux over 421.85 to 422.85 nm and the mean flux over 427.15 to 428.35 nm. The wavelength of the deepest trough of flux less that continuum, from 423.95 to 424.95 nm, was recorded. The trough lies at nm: 424.10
